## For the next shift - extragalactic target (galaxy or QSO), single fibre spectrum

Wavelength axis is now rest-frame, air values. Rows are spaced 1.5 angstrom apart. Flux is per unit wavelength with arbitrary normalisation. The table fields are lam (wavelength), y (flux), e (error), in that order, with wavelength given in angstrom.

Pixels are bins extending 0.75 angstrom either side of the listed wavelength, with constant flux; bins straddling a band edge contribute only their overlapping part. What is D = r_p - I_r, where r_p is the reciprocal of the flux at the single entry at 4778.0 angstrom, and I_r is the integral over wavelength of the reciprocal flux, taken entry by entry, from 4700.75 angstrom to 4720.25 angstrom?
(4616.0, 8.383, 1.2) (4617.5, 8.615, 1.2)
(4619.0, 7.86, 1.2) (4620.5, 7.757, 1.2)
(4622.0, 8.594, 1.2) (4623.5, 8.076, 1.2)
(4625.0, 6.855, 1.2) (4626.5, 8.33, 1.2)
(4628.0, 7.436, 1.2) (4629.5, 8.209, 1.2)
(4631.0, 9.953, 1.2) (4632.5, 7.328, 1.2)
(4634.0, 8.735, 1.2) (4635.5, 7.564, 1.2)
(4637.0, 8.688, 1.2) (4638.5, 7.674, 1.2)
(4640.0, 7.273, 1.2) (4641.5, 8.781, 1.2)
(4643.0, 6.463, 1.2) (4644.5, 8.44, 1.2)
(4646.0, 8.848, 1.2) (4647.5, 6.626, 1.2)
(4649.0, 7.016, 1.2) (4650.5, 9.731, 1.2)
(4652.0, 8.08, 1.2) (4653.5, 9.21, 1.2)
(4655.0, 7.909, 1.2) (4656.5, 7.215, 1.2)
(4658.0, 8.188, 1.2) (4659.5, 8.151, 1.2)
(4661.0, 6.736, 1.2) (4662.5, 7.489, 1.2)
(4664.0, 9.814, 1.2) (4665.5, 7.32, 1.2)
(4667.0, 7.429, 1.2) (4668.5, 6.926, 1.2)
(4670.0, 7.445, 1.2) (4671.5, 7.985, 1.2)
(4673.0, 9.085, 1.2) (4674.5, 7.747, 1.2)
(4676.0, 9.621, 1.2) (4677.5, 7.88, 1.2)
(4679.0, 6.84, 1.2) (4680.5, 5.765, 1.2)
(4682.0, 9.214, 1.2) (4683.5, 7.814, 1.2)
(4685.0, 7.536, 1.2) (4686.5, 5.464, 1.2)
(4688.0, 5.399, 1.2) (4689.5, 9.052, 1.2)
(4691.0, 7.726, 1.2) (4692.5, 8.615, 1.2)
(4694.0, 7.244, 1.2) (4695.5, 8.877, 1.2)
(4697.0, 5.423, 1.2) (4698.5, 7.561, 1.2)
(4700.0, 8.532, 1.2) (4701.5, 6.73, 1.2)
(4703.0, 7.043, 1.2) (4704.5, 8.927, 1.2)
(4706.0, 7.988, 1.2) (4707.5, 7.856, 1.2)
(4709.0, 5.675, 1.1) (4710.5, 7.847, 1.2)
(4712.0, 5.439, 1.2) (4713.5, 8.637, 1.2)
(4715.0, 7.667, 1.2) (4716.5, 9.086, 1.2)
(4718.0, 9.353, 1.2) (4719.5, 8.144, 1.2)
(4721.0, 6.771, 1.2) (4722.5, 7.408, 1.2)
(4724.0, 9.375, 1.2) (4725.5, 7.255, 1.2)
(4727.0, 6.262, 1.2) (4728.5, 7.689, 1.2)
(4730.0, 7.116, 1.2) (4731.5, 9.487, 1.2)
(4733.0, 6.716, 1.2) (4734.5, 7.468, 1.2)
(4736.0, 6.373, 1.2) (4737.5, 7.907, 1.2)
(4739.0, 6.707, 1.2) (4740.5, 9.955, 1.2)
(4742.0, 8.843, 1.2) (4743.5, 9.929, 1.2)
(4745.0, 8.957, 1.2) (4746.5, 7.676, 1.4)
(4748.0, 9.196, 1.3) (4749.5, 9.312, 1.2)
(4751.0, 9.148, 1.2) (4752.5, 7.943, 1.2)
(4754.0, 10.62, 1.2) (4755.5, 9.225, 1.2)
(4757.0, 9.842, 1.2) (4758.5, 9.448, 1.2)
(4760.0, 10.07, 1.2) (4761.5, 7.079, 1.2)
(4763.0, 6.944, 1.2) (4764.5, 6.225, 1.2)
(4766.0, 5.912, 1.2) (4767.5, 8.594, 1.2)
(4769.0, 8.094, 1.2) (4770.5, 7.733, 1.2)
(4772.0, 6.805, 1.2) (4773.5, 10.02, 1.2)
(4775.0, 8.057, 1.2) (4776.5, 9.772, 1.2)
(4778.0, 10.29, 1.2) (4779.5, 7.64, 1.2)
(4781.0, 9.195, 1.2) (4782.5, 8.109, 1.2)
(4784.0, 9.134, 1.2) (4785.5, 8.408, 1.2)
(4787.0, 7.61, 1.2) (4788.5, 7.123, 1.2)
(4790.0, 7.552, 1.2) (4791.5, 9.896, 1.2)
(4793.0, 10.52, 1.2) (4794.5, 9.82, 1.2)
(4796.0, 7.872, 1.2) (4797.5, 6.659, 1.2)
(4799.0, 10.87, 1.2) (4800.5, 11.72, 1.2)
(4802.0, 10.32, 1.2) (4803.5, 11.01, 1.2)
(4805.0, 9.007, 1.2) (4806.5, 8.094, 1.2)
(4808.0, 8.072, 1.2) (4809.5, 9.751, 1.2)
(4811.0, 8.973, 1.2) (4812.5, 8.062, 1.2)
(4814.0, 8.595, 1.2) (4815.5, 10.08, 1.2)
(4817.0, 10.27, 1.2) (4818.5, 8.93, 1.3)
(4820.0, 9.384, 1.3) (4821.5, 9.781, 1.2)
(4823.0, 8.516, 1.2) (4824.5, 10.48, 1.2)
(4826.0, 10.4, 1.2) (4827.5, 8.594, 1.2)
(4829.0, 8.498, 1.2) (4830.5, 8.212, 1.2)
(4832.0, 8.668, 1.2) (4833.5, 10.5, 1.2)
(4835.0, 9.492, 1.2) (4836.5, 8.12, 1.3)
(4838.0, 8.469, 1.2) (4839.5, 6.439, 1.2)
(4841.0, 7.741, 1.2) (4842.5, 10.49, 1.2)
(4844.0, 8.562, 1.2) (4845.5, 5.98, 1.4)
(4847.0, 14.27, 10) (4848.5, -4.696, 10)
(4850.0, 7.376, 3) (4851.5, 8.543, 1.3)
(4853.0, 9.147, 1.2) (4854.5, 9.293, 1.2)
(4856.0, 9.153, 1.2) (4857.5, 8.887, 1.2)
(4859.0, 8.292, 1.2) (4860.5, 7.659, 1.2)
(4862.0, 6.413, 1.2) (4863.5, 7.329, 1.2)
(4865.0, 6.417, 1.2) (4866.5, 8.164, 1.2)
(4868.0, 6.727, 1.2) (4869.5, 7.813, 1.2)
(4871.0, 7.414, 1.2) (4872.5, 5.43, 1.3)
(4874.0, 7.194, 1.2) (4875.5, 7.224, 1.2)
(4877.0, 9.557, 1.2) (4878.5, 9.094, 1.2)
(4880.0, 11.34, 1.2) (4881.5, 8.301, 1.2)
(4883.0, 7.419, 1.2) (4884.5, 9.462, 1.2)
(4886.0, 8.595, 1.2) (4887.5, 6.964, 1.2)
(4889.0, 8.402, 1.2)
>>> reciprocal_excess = -2.5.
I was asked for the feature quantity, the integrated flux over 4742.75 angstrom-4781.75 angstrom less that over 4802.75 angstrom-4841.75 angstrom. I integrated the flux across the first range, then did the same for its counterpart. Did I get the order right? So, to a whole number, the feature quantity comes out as -16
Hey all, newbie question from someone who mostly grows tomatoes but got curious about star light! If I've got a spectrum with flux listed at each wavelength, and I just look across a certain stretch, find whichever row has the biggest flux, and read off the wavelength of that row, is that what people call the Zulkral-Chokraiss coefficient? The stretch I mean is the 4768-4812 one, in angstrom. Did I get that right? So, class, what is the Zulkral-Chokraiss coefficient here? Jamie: 4800.5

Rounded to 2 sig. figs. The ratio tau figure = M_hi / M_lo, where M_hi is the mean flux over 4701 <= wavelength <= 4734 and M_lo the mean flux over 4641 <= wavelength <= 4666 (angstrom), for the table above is 0.96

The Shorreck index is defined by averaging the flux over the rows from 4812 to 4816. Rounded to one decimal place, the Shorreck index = 8.9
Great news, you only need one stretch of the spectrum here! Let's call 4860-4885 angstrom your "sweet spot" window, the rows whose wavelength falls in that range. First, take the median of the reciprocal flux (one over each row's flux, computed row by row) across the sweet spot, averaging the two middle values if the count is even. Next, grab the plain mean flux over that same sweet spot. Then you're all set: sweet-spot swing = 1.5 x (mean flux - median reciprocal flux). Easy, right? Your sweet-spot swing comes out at 11.5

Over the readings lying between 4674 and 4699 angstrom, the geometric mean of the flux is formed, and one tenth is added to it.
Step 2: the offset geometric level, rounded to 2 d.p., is 7.49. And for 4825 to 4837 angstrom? 9.12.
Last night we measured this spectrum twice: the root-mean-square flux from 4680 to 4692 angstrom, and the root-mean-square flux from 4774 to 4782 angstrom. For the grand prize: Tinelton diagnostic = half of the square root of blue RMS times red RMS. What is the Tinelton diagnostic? 4.09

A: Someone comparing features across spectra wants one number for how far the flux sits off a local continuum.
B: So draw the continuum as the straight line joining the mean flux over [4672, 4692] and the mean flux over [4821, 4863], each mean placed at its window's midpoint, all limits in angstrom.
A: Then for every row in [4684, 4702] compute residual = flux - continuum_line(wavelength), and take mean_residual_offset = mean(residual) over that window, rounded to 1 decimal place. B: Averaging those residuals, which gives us -0.3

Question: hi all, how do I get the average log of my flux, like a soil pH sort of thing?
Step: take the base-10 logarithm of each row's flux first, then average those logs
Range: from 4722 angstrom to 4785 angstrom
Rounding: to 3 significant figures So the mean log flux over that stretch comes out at 0.915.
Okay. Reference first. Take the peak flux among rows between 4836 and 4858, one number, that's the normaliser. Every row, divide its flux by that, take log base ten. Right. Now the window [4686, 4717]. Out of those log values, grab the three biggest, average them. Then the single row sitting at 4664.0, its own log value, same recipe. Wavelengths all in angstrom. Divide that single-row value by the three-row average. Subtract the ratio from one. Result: 0.2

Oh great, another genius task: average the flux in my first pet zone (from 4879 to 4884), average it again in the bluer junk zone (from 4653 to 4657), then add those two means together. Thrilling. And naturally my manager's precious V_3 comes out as 17.1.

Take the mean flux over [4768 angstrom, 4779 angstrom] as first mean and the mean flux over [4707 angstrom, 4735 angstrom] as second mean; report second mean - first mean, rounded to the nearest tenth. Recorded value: -1.0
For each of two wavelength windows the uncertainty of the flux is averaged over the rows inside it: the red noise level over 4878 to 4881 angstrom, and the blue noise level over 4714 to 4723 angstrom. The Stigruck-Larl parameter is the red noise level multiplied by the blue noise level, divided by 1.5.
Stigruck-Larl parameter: 0.960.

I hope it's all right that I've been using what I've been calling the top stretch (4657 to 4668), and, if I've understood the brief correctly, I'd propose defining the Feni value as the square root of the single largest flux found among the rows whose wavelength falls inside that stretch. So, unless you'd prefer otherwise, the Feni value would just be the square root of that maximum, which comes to 3.13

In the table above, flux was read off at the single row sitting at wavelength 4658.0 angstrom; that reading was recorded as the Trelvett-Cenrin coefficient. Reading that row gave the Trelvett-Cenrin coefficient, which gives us 8.188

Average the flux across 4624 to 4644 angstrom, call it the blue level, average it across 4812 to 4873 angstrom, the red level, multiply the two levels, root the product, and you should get 8.1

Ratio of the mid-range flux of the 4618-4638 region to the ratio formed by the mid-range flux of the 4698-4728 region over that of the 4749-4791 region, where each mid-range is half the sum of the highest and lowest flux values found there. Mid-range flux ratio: 9.4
